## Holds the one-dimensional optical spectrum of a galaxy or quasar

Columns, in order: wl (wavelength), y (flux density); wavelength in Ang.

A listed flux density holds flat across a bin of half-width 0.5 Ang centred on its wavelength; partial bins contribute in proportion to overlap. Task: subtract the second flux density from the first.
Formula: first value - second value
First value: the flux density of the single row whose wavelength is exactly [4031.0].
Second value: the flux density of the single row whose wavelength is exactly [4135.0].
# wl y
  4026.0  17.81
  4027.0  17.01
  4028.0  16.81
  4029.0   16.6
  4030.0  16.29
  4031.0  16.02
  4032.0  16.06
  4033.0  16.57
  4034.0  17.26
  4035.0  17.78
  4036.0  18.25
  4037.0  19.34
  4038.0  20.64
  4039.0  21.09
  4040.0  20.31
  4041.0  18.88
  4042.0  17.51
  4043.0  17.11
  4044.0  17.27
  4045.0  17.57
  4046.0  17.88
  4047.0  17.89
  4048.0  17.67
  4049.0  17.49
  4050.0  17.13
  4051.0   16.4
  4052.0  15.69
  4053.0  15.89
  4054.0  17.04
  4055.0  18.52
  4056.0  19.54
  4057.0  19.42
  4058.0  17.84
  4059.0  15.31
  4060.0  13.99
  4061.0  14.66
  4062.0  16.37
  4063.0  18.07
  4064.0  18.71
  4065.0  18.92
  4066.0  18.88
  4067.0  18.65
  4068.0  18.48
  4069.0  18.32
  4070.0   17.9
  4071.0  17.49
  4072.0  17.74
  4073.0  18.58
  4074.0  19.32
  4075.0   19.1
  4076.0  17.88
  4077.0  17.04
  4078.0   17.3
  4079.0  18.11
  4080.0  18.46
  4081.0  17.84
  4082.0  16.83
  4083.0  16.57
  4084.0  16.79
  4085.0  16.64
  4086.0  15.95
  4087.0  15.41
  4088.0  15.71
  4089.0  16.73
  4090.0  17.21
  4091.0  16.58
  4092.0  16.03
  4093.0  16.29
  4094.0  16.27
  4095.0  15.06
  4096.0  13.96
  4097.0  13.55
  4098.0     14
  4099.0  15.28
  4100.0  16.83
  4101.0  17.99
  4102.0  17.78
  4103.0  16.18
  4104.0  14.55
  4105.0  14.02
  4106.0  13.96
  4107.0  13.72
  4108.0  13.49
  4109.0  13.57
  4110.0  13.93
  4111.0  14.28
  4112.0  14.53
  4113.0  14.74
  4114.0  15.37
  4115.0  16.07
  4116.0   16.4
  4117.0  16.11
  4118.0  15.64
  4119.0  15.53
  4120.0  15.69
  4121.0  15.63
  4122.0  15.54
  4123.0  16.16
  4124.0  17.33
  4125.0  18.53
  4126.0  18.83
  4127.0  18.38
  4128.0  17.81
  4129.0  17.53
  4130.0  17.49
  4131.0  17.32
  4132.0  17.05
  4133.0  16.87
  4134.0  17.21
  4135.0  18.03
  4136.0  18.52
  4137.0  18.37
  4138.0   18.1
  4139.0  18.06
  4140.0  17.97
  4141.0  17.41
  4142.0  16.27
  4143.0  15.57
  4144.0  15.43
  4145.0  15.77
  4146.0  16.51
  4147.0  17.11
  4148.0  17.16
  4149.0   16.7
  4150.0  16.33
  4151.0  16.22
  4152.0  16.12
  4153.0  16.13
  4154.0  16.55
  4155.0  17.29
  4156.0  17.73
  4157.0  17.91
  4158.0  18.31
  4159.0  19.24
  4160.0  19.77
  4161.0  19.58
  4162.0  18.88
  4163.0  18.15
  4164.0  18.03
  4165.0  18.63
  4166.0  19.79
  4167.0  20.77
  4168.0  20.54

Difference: -2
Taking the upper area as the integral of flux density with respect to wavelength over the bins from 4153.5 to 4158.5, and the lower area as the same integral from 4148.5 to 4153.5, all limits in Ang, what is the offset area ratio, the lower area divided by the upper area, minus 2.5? -1.6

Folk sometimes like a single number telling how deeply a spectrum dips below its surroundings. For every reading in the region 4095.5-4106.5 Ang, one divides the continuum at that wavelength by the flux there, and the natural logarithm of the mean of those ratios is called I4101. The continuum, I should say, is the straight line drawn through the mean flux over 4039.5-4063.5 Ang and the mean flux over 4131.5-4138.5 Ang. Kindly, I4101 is 0.15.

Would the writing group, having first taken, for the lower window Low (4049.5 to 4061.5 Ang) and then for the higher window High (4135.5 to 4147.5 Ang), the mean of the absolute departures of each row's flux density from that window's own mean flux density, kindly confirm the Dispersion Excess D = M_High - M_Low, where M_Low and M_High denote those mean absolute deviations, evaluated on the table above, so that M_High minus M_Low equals -0.48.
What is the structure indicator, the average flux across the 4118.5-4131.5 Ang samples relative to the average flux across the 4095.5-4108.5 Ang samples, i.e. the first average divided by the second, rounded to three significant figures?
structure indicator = 1.14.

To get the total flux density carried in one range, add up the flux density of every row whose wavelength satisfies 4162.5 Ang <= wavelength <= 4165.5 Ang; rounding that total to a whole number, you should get 55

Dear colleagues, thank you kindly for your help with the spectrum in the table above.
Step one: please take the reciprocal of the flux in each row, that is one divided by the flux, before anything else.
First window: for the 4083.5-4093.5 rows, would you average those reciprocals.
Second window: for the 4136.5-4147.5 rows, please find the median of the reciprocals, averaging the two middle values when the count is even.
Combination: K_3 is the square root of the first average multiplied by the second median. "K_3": 0.0598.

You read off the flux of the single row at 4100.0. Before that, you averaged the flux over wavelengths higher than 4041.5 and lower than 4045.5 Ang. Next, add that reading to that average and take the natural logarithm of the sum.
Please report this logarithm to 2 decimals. 3.53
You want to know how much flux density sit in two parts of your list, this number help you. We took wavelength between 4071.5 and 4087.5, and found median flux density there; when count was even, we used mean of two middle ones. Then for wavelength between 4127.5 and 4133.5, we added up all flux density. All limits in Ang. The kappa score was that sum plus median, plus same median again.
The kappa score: 139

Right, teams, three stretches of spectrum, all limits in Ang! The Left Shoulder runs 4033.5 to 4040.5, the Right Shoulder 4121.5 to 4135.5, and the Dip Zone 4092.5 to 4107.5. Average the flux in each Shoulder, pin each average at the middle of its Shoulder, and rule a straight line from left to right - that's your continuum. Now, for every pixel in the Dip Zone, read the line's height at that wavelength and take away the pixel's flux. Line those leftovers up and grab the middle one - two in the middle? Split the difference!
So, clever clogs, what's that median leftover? 3.0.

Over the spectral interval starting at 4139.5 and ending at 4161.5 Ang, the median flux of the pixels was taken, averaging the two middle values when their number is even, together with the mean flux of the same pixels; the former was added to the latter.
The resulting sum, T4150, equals 34.0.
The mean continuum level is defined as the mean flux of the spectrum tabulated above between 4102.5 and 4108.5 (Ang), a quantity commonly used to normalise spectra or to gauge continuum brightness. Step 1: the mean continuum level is 14.3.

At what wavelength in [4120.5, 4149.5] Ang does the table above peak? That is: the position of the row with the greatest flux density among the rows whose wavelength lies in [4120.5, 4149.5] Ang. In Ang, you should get 4126.0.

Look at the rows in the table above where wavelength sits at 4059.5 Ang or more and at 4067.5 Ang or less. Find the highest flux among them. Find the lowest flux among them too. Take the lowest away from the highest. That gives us 4.9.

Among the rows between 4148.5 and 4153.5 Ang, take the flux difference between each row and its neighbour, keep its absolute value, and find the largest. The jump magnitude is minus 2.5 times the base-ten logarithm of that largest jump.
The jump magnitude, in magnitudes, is 1.1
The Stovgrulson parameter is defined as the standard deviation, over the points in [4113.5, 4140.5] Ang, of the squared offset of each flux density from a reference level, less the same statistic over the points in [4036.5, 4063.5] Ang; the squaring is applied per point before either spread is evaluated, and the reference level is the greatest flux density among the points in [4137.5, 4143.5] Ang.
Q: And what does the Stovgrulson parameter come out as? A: -2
